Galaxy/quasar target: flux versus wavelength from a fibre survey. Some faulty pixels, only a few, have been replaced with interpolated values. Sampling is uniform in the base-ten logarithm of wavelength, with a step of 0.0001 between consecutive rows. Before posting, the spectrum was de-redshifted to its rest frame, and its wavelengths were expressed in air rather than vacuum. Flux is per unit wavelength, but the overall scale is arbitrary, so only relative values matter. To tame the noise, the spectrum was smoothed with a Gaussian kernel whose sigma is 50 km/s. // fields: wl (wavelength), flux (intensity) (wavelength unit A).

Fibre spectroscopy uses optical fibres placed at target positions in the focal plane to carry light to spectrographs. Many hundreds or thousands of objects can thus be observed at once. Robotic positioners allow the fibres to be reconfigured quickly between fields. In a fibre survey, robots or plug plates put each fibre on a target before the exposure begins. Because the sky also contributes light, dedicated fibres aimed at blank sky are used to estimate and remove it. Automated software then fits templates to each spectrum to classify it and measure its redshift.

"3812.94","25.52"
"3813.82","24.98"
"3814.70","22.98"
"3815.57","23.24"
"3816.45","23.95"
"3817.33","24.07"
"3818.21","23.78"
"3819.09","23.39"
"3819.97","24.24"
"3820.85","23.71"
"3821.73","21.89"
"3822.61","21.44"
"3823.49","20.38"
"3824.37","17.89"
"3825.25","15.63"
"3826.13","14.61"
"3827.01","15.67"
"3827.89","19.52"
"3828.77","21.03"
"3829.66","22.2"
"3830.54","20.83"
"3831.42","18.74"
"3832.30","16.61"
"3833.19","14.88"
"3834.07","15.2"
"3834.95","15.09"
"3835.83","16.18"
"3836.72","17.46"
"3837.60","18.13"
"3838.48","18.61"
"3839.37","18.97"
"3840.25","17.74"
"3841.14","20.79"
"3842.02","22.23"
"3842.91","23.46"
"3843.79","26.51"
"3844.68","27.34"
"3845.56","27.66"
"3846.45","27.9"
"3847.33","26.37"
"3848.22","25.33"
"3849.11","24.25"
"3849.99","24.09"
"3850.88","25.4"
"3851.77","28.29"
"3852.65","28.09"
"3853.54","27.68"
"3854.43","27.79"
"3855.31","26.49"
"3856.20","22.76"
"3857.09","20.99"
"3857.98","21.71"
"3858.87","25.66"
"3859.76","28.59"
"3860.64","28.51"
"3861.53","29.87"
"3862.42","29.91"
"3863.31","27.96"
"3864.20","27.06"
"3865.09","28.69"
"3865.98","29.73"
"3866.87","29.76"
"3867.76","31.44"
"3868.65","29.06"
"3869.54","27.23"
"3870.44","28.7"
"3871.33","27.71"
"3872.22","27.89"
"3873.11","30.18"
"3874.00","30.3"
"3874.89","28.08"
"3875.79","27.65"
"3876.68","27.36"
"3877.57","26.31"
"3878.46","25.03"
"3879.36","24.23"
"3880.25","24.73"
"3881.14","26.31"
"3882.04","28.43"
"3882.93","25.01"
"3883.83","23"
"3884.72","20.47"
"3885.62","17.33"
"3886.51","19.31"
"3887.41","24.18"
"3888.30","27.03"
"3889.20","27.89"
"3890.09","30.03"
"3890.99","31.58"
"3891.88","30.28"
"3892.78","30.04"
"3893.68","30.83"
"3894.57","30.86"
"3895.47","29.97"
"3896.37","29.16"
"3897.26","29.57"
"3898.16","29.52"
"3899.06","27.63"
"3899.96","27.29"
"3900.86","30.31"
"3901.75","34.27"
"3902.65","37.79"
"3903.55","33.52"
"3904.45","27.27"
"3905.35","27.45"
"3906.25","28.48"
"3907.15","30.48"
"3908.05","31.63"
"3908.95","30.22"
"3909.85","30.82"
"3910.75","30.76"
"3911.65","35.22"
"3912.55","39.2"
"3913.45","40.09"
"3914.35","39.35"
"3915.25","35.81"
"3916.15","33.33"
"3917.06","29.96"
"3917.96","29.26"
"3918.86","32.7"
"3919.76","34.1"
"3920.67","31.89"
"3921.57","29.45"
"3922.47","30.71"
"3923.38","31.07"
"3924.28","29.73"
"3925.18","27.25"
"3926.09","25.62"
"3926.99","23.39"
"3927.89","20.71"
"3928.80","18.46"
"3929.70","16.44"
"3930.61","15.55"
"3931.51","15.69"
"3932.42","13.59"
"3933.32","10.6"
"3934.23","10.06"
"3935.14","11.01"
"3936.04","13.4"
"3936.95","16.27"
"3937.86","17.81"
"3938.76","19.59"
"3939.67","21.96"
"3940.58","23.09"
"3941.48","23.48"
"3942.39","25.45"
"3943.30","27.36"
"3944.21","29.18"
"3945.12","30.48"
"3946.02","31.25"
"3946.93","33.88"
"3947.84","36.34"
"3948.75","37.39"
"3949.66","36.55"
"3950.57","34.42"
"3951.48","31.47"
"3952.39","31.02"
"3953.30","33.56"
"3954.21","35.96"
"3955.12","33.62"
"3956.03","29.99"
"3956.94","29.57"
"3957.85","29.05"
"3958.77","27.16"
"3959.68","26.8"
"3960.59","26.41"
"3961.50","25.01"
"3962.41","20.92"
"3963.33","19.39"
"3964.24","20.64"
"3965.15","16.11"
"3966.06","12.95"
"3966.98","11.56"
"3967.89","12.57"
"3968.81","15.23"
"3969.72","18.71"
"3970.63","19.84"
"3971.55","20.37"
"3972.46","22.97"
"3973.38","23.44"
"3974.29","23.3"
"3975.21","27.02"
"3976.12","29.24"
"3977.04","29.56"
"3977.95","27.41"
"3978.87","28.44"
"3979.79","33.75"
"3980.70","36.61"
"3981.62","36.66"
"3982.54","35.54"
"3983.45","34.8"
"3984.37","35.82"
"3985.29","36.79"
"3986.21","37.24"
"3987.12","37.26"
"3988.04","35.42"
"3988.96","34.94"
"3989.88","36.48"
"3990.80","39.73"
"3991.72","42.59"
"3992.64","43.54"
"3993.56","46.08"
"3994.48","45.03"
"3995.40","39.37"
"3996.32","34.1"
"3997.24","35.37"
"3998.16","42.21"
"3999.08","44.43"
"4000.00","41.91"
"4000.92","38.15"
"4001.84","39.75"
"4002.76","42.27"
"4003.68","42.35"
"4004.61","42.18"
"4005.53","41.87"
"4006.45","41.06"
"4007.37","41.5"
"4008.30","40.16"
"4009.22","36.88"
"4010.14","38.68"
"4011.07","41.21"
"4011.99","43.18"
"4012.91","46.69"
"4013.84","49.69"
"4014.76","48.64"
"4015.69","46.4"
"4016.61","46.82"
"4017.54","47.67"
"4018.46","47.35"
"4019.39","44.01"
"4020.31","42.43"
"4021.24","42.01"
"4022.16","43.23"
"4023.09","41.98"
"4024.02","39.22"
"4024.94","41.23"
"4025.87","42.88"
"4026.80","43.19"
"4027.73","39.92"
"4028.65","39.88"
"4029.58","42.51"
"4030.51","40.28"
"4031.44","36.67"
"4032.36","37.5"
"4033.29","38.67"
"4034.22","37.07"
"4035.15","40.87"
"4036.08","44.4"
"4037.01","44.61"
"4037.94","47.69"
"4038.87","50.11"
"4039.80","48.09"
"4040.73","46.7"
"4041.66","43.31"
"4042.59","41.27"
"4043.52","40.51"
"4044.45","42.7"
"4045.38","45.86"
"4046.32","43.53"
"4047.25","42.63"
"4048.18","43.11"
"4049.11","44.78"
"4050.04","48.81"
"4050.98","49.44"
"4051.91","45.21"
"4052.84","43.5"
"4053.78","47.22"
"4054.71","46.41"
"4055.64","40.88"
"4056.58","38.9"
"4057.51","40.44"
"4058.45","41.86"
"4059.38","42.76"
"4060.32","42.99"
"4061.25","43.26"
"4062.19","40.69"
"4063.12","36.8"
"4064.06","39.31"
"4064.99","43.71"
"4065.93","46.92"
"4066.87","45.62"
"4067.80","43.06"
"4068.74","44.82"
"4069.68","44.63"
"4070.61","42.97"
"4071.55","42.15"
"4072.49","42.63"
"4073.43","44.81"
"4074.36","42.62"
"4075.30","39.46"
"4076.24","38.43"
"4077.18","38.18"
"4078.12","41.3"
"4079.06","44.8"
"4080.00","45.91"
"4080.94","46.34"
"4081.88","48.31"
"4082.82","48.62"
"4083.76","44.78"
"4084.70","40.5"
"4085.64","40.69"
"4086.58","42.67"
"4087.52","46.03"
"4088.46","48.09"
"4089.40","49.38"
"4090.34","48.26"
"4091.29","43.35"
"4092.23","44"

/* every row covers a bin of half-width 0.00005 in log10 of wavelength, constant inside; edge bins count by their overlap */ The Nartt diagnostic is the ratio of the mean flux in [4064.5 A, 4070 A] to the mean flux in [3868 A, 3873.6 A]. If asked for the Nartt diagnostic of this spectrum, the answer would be 1.6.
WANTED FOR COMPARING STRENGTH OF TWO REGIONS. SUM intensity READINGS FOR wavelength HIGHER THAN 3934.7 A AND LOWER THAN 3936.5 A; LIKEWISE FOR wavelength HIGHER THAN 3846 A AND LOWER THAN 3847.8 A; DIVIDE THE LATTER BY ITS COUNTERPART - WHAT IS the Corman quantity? 2.2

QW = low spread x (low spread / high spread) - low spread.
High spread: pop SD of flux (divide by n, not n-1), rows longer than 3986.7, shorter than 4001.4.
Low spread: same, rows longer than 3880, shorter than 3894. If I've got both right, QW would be 0.4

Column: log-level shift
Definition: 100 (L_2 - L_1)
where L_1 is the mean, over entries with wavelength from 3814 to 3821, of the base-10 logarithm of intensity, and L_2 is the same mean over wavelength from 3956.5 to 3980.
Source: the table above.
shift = -3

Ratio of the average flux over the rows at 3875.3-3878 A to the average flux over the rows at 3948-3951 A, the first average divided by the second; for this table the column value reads 0.75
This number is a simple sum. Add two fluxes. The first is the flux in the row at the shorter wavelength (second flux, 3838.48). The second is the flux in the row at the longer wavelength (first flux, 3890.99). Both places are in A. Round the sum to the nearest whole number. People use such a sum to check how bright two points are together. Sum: 50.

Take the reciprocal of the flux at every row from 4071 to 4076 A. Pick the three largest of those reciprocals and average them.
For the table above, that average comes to 0.024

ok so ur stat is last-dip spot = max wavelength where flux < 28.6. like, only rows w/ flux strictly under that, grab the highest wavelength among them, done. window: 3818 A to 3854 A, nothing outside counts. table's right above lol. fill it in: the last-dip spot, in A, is 3853.54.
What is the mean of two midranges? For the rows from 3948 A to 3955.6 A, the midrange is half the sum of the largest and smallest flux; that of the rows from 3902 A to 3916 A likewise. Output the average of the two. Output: 34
